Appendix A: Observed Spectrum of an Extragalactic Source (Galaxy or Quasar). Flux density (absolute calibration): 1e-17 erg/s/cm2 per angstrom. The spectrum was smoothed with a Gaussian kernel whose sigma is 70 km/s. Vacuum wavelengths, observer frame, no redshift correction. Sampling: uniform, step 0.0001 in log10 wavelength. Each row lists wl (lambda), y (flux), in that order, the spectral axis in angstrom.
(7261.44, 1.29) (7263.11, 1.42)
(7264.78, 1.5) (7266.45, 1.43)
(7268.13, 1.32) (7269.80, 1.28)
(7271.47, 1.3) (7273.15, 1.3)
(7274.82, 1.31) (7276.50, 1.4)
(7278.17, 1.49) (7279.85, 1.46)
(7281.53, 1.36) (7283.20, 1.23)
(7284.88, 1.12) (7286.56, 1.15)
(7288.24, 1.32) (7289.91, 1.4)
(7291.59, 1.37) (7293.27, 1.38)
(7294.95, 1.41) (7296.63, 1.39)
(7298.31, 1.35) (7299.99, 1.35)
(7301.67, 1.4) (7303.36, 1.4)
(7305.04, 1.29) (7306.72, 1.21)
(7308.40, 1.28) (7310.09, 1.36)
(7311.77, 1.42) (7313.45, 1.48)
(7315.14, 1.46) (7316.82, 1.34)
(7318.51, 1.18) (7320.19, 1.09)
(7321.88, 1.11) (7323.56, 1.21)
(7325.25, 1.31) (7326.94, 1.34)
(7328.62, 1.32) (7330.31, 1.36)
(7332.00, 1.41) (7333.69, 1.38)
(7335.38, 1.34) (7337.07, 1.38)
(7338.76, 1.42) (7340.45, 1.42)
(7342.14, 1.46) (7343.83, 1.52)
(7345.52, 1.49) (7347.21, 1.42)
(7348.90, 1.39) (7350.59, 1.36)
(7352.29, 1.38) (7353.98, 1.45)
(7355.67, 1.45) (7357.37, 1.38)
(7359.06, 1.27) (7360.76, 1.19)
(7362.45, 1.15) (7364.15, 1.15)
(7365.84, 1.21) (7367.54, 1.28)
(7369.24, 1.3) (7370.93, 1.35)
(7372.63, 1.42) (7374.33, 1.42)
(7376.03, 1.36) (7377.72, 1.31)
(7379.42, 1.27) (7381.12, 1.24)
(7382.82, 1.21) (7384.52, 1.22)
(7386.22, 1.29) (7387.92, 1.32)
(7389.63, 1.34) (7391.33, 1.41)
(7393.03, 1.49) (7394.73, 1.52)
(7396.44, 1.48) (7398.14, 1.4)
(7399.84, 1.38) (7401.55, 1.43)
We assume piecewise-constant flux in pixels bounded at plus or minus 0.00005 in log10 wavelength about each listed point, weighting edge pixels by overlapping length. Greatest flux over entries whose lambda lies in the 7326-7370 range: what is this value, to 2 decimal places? 1.52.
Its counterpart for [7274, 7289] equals 1.49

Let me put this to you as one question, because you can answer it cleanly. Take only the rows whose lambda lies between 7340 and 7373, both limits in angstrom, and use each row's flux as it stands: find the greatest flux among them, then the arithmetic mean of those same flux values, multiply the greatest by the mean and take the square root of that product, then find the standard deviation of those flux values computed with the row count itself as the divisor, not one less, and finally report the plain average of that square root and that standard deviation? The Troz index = 0.771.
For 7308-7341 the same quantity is 0.754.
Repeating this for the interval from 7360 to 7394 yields 0.741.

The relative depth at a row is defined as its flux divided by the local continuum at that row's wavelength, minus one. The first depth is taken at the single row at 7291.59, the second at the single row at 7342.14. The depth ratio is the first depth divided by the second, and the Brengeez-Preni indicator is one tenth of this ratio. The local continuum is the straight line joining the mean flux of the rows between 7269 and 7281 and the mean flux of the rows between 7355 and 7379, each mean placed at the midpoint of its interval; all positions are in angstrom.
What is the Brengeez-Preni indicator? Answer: 0.013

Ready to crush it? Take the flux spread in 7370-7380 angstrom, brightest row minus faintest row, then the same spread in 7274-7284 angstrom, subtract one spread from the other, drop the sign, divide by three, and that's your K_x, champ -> 0.037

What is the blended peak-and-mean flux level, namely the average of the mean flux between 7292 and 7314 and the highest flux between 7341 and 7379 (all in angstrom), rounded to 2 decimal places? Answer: 1.44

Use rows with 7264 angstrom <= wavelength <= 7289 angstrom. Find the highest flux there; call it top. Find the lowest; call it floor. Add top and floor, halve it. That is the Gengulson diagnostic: 1.31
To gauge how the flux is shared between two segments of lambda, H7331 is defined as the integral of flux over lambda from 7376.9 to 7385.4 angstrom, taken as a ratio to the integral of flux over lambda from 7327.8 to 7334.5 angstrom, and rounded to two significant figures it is 1.2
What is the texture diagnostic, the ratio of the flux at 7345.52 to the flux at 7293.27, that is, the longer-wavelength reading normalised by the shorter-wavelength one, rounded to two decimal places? 1.08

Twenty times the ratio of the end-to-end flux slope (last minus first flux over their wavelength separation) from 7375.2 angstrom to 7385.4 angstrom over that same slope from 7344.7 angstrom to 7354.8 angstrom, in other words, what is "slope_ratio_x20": 70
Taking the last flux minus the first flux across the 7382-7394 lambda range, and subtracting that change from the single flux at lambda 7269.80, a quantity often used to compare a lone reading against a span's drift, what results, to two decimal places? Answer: 1.00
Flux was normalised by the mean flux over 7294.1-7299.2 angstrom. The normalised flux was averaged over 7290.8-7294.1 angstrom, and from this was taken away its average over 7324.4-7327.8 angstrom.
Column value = 0.036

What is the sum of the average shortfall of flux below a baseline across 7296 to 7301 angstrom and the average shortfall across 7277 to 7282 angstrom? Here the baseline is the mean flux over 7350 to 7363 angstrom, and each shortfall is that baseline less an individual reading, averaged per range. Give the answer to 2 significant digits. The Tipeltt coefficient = -0.14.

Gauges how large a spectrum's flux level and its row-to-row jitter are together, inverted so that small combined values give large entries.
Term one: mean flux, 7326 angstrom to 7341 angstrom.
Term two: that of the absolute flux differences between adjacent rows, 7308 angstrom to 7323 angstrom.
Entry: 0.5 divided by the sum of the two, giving 0.345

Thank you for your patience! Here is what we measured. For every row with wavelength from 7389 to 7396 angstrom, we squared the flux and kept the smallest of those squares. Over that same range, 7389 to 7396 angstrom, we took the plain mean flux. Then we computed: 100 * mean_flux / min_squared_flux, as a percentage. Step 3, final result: 80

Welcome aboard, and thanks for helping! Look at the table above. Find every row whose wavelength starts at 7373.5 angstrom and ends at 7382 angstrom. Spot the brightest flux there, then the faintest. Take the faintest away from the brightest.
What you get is 0.180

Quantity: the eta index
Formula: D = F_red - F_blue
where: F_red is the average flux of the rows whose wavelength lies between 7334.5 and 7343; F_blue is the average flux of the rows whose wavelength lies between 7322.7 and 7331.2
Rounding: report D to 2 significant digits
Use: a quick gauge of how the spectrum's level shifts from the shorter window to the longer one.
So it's 0.096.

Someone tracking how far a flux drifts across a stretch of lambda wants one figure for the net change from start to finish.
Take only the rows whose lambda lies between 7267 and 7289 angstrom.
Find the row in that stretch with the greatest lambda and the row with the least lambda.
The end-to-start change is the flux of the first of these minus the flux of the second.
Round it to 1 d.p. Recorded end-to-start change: 0.0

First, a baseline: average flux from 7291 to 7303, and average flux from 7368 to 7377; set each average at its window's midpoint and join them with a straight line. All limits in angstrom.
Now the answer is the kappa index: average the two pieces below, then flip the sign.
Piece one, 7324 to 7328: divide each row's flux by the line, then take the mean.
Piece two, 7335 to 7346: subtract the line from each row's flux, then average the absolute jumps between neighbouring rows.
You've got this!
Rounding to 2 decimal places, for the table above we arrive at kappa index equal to -0.50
